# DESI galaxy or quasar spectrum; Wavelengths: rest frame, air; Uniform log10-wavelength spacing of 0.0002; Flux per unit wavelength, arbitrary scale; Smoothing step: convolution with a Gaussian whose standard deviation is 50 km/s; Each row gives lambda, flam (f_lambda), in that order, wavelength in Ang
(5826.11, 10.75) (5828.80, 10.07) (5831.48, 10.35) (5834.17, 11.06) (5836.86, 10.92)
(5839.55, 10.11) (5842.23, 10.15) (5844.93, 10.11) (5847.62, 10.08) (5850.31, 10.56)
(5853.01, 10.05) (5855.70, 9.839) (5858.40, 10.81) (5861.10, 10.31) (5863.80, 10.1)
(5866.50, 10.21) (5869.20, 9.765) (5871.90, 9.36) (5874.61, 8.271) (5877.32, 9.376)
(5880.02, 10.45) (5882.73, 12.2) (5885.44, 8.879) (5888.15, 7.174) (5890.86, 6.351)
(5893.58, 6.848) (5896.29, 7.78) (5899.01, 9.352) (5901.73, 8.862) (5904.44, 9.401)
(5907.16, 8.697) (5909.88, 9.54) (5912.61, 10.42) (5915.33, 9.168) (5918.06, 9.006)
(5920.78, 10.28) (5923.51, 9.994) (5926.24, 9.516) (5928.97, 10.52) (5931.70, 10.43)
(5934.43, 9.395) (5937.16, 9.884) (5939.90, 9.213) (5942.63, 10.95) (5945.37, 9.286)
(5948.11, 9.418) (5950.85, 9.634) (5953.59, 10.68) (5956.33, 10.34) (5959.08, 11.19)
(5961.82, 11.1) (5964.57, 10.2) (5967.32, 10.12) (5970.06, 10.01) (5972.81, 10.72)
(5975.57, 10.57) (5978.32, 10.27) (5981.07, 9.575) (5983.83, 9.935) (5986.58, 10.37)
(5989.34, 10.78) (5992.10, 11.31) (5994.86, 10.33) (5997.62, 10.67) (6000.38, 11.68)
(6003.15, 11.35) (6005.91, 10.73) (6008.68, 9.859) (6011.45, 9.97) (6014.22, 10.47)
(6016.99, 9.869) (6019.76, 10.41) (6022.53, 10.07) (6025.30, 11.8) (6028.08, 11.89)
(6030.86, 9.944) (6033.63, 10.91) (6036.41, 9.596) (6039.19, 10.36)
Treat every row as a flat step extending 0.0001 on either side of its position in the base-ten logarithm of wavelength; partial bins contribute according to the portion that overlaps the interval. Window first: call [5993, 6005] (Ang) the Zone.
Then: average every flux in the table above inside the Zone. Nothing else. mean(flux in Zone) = 11.0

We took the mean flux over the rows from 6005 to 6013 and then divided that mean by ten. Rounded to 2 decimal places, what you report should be 1.02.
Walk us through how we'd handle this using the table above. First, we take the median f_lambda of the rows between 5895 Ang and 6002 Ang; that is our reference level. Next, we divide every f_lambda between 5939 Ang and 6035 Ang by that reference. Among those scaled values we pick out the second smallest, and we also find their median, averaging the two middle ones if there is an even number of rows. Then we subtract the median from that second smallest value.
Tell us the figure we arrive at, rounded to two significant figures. -0.11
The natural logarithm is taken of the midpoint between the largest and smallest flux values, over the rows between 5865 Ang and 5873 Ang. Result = 2.28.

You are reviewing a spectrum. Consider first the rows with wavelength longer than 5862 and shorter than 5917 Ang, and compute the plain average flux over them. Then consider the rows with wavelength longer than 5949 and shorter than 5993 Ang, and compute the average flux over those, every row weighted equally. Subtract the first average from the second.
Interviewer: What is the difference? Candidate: 1.3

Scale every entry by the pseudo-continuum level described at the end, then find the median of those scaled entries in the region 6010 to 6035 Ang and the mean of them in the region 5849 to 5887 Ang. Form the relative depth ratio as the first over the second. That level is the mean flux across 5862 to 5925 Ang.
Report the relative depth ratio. 1.04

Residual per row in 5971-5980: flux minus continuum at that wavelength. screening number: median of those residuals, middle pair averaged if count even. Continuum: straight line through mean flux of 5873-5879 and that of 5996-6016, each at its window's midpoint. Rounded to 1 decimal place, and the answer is 0.3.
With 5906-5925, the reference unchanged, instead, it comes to 0.2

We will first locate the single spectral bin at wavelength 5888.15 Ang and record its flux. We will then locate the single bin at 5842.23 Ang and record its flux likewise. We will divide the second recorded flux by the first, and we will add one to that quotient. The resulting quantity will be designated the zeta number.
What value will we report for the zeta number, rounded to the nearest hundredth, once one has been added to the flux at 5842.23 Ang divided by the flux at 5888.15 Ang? 2.41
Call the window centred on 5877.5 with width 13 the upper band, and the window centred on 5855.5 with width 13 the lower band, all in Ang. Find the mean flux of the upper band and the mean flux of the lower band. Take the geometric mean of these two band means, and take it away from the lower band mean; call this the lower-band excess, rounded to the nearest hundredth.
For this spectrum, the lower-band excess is 0.19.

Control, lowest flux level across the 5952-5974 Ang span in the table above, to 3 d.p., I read 10.010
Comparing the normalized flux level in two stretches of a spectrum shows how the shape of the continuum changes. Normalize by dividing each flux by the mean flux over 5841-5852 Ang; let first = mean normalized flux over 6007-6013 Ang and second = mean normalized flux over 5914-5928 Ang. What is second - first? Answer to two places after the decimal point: -0.03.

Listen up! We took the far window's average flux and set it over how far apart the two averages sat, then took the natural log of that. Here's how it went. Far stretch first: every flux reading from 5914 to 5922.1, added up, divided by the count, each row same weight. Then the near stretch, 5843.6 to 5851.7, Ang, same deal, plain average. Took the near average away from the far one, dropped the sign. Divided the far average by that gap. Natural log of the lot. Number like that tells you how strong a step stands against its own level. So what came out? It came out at 2.5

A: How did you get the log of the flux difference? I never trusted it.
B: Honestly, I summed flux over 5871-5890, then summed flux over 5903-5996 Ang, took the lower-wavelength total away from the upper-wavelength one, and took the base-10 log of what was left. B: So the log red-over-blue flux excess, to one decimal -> 2.4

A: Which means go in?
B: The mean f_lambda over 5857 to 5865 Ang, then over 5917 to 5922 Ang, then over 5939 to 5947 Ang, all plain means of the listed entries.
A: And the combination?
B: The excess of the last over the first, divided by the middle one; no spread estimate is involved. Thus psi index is -0.06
